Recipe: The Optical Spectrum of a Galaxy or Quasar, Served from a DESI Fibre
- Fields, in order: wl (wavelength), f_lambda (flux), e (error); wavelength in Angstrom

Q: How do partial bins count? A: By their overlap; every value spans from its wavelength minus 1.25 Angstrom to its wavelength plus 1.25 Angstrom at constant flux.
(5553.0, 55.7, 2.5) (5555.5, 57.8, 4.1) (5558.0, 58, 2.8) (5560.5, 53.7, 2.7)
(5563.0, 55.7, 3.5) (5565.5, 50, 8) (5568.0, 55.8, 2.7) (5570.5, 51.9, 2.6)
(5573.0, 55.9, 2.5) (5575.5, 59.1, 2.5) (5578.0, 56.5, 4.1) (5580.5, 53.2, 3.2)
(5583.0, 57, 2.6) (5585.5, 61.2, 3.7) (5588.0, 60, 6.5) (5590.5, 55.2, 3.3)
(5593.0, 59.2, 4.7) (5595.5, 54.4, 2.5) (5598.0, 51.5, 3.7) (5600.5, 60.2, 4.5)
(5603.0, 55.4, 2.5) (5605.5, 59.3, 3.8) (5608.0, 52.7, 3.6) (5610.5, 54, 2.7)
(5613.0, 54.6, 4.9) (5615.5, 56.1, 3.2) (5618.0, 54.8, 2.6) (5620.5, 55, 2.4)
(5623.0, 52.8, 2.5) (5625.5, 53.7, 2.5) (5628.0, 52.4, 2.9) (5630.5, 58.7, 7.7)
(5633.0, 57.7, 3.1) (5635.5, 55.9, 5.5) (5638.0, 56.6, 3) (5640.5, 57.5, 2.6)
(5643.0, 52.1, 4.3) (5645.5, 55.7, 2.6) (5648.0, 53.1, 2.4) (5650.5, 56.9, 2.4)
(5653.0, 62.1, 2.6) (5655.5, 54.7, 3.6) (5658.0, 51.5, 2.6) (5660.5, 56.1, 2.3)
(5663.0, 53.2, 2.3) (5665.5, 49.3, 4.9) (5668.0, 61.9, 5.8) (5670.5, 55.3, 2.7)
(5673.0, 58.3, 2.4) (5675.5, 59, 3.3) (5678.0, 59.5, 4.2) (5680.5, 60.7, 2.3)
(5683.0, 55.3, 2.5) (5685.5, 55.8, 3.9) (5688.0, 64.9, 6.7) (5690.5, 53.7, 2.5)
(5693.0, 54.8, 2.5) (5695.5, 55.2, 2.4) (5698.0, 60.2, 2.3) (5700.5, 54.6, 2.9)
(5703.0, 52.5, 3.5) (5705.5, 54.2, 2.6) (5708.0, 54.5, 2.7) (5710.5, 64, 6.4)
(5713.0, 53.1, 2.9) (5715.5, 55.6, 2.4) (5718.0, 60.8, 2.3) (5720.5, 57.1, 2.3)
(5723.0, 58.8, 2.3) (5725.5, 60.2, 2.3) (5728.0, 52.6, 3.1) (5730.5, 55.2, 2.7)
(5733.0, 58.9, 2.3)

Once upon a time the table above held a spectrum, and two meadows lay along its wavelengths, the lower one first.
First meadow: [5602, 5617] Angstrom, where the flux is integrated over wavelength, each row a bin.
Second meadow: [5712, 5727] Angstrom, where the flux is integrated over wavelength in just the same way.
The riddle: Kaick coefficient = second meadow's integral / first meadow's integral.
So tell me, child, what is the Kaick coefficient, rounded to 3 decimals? 1.041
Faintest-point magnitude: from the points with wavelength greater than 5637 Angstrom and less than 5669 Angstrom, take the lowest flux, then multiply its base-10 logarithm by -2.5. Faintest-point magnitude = -4.23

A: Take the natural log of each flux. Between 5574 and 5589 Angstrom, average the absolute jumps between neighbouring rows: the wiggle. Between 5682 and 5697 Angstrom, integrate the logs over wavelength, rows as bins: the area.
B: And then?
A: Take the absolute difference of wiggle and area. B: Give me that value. 60.5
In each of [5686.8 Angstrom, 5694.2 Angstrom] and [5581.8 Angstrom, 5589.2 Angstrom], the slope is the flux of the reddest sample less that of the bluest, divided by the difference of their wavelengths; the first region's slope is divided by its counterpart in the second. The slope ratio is -3.4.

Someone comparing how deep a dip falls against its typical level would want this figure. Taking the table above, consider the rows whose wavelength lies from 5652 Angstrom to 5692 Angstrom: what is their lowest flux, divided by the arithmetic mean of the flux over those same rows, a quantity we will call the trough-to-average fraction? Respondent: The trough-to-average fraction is 0.866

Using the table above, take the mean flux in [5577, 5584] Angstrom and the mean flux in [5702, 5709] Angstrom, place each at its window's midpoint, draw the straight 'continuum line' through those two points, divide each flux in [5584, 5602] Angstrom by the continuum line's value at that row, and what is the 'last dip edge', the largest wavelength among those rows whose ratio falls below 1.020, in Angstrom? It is 5598.0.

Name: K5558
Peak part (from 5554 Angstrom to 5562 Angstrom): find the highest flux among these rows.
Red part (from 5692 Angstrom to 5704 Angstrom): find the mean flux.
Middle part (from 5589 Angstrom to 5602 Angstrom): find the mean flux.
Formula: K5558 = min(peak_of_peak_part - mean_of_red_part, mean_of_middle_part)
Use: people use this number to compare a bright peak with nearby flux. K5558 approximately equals 2.5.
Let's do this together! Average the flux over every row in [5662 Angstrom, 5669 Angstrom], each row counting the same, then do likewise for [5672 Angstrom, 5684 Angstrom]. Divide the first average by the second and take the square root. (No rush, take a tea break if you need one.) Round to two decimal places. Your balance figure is 0.97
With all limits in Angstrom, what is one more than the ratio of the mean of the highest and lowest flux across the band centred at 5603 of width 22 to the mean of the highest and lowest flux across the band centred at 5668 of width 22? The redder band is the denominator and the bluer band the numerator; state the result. 2.004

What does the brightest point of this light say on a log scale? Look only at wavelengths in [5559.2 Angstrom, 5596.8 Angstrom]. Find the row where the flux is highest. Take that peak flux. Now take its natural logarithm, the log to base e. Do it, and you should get 4.11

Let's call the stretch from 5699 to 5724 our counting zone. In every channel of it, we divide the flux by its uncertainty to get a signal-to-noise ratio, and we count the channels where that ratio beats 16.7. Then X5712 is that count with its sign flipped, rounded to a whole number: -8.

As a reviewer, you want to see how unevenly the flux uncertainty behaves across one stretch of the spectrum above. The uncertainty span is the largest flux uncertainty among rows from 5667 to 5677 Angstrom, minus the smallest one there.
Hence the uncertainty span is 3.4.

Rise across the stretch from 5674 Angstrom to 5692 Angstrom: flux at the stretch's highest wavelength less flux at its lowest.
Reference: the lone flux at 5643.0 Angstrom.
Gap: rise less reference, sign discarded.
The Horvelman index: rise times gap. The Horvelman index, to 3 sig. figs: -304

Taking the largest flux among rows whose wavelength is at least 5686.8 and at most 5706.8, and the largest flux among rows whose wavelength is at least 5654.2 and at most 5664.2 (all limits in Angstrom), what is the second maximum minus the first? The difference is -9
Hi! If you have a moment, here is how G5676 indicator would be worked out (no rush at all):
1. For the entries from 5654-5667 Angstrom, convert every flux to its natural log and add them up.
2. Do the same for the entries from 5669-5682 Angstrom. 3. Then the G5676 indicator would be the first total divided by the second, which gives 0.975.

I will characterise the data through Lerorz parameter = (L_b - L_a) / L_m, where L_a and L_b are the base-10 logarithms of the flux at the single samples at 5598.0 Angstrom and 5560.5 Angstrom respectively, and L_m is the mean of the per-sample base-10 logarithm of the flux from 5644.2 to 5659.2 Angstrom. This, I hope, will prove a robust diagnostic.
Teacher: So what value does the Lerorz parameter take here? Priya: 0.010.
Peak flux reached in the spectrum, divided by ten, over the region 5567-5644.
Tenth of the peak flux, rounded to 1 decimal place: 6.1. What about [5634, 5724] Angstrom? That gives 6.5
